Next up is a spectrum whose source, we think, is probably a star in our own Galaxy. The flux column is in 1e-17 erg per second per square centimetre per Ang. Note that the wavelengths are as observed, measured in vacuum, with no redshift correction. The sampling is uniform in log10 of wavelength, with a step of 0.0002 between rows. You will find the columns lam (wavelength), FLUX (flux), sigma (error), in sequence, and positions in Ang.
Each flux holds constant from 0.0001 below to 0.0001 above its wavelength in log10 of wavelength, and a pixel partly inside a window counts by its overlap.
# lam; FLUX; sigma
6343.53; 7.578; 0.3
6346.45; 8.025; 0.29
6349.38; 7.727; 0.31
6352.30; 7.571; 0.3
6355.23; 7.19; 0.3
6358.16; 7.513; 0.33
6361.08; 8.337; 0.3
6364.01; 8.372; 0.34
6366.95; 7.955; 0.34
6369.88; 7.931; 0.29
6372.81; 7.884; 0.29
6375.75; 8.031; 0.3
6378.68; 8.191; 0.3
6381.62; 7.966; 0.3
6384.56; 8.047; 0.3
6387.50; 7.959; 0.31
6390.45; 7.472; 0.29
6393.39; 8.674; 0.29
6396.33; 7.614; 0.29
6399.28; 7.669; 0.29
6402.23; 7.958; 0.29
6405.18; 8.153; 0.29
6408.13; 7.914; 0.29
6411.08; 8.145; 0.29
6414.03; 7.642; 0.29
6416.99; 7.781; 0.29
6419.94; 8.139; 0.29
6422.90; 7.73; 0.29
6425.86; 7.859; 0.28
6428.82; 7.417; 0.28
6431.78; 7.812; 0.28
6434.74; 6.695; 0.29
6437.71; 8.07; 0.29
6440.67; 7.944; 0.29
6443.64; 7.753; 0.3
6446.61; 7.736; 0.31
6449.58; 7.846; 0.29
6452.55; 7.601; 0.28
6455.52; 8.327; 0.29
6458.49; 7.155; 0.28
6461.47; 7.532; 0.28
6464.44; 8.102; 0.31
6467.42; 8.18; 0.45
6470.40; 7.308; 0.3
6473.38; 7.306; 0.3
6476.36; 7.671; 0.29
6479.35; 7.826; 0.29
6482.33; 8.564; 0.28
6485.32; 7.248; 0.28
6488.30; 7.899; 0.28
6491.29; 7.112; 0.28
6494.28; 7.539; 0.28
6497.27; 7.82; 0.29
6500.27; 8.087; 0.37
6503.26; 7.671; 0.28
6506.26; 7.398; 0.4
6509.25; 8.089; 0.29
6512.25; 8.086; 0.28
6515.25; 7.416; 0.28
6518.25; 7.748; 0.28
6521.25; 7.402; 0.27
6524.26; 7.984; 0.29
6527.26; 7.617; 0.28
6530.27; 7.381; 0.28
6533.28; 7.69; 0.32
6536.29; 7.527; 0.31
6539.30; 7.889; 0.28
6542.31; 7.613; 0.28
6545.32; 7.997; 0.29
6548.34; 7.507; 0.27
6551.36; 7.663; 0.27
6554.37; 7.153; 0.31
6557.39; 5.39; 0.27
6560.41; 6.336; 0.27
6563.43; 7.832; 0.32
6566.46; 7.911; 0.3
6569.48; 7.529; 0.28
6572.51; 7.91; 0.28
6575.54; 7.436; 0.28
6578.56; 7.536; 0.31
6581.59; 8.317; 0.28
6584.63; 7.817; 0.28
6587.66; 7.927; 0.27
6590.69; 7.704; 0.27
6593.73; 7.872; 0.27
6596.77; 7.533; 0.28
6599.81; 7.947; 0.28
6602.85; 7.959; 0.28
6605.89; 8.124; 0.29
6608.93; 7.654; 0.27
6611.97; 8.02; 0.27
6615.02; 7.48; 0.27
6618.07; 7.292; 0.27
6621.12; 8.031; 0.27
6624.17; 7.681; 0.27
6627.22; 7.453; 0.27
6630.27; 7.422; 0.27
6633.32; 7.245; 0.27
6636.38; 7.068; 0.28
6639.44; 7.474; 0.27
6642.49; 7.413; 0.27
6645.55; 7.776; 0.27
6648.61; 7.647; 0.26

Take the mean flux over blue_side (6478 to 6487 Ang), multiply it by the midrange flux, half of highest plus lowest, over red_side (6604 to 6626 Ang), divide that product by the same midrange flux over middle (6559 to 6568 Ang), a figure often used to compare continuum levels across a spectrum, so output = 8.53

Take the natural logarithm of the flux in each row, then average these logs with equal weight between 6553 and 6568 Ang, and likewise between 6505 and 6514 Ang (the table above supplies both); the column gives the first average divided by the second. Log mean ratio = 0.934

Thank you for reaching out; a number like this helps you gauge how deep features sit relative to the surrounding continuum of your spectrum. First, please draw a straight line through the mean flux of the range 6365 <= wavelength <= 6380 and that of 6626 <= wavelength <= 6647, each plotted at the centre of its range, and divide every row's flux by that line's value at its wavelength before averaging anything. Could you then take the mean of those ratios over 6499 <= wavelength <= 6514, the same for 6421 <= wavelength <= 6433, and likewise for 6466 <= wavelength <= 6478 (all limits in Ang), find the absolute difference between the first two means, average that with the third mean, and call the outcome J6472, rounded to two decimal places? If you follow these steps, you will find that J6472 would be 0.51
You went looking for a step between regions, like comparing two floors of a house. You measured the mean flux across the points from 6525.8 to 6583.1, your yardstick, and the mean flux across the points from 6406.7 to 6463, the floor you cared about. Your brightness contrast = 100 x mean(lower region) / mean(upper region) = 103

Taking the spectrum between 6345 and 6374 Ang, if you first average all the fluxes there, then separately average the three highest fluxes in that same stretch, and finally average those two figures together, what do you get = 8.05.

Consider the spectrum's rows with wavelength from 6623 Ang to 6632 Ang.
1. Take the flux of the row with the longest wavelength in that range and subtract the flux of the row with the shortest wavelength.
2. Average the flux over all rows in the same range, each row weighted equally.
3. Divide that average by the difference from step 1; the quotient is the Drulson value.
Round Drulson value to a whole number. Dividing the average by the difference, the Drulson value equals -29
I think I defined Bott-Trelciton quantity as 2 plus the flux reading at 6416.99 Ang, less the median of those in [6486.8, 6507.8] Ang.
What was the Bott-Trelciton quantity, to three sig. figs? 2.11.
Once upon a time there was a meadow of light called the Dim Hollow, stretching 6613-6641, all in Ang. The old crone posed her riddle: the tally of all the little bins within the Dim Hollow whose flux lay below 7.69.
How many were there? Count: 8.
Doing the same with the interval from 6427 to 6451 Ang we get 2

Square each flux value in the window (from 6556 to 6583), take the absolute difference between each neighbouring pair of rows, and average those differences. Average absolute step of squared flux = 8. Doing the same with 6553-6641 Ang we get 6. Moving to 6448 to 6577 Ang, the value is 8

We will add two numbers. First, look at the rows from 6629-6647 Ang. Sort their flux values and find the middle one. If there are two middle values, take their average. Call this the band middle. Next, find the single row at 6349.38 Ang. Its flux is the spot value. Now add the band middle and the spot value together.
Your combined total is 15.14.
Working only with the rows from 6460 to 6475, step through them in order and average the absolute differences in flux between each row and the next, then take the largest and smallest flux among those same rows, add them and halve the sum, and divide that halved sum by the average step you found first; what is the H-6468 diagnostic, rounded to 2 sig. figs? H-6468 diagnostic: 20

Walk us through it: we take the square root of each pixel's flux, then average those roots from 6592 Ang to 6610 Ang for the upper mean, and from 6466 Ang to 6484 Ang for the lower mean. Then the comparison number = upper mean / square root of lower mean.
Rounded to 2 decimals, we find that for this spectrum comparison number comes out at 1.68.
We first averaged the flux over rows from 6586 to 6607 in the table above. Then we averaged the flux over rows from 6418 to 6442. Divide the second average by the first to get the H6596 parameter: 0.98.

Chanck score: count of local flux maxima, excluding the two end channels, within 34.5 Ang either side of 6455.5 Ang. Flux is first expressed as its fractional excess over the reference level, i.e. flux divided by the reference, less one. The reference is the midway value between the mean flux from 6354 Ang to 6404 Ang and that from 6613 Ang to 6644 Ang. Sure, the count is 7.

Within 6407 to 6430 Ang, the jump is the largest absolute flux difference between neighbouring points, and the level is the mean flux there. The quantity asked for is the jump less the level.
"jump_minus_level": -7.33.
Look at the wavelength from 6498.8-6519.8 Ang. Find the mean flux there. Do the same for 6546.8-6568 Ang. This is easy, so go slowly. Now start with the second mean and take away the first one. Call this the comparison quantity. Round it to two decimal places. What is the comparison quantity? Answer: -0.67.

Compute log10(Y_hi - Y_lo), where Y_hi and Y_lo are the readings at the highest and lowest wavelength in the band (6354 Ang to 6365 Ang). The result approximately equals 0.1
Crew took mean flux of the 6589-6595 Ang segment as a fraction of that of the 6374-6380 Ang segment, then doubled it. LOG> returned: 1.92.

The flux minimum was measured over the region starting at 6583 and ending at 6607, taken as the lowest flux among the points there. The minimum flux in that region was 7.533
